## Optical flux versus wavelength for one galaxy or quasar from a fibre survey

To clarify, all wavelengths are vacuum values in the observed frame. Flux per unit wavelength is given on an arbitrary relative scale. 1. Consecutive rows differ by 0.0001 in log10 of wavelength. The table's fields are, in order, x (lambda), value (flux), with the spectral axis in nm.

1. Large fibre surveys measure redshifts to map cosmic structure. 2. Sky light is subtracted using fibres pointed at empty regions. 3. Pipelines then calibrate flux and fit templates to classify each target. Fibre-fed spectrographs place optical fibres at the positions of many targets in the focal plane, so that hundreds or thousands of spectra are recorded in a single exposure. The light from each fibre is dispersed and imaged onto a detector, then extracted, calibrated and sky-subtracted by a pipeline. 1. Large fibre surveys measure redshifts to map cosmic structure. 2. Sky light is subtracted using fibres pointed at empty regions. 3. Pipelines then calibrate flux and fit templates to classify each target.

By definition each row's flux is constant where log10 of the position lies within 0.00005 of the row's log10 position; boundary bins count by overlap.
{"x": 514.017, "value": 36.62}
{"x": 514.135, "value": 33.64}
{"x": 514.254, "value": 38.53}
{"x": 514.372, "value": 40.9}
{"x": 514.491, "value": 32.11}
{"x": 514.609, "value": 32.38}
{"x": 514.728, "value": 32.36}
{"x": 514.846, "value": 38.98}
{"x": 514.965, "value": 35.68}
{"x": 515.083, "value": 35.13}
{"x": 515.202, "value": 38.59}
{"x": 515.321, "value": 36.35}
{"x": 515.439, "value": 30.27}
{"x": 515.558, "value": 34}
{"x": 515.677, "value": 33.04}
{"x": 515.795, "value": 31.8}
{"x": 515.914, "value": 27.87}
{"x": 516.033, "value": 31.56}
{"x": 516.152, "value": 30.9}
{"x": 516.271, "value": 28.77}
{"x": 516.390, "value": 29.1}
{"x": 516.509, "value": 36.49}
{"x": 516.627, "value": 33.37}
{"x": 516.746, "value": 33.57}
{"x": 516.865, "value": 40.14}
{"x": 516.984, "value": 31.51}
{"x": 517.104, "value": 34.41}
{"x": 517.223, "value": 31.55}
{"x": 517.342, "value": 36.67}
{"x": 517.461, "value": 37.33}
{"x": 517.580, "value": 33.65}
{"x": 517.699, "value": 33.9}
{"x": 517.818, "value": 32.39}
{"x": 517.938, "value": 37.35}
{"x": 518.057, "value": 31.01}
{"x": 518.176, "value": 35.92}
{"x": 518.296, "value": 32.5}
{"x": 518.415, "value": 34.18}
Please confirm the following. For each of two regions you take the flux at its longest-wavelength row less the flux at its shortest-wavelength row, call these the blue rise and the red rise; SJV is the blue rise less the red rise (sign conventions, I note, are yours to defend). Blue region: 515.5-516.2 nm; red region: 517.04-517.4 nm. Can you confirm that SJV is -5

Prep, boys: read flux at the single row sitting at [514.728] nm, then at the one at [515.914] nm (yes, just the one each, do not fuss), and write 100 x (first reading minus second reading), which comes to 449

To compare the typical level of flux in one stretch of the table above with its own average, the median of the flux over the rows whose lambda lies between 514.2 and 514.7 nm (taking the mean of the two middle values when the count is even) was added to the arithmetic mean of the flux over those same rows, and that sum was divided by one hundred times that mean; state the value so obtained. 0.0199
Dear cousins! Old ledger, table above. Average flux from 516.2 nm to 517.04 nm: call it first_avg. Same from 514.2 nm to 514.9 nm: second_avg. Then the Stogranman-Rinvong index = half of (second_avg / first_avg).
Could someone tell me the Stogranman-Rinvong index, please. 0.539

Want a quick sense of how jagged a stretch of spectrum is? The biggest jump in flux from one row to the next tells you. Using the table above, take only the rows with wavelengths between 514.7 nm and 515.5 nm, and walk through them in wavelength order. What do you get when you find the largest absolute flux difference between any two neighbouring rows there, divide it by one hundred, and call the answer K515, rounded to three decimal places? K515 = 0.066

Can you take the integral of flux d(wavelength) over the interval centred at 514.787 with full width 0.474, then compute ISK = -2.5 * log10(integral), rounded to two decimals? -3.05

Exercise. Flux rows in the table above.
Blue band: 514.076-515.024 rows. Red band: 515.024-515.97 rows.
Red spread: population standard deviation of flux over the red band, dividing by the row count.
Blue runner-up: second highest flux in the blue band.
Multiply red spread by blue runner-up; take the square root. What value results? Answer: 11.2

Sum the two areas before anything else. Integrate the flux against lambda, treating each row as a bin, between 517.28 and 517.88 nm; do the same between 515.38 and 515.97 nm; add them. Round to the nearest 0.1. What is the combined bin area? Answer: 39.4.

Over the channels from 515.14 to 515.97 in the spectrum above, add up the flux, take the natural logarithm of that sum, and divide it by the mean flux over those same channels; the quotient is 0.164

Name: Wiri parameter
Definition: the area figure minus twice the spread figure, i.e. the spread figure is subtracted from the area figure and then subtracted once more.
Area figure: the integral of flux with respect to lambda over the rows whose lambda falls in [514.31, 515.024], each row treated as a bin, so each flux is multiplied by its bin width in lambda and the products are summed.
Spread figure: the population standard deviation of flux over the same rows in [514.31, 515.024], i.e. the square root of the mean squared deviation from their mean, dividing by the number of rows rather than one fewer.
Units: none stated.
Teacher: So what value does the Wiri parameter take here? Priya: 18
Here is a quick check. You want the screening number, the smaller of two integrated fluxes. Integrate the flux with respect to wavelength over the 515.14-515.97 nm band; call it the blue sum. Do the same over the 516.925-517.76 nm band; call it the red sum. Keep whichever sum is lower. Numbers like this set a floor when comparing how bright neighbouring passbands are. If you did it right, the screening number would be 27.5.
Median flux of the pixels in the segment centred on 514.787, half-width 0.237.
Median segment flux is 34.0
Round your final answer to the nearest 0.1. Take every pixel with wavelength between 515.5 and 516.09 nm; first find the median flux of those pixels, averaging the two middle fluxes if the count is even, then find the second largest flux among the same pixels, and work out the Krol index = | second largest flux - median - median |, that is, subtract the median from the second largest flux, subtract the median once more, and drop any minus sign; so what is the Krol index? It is 30.6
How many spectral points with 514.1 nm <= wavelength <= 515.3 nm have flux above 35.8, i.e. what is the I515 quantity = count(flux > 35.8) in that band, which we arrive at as 4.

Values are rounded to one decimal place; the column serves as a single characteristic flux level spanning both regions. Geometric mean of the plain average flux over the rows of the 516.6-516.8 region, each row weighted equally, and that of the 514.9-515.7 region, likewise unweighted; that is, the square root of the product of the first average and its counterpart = 34.1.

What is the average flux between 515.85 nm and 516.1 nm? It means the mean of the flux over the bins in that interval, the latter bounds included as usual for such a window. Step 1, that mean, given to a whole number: 30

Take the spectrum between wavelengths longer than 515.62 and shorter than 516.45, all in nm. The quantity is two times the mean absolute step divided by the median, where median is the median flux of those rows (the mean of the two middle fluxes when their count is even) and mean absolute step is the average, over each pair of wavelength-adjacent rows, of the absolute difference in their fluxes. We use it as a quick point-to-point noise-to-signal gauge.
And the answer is 0.129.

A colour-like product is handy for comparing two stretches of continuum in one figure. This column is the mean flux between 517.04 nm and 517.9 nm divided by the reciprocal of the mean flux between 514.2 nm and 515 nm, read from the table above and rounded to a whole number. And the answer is 1229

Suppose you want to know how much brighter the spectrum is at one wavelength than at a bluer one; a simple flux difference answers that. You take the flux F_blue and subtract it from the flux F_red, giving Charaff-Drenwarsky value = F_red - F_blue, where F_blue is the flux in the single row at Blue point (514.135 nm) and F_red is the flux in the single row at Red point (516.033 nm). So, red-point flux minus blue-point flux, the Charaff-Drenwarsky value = -2.1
